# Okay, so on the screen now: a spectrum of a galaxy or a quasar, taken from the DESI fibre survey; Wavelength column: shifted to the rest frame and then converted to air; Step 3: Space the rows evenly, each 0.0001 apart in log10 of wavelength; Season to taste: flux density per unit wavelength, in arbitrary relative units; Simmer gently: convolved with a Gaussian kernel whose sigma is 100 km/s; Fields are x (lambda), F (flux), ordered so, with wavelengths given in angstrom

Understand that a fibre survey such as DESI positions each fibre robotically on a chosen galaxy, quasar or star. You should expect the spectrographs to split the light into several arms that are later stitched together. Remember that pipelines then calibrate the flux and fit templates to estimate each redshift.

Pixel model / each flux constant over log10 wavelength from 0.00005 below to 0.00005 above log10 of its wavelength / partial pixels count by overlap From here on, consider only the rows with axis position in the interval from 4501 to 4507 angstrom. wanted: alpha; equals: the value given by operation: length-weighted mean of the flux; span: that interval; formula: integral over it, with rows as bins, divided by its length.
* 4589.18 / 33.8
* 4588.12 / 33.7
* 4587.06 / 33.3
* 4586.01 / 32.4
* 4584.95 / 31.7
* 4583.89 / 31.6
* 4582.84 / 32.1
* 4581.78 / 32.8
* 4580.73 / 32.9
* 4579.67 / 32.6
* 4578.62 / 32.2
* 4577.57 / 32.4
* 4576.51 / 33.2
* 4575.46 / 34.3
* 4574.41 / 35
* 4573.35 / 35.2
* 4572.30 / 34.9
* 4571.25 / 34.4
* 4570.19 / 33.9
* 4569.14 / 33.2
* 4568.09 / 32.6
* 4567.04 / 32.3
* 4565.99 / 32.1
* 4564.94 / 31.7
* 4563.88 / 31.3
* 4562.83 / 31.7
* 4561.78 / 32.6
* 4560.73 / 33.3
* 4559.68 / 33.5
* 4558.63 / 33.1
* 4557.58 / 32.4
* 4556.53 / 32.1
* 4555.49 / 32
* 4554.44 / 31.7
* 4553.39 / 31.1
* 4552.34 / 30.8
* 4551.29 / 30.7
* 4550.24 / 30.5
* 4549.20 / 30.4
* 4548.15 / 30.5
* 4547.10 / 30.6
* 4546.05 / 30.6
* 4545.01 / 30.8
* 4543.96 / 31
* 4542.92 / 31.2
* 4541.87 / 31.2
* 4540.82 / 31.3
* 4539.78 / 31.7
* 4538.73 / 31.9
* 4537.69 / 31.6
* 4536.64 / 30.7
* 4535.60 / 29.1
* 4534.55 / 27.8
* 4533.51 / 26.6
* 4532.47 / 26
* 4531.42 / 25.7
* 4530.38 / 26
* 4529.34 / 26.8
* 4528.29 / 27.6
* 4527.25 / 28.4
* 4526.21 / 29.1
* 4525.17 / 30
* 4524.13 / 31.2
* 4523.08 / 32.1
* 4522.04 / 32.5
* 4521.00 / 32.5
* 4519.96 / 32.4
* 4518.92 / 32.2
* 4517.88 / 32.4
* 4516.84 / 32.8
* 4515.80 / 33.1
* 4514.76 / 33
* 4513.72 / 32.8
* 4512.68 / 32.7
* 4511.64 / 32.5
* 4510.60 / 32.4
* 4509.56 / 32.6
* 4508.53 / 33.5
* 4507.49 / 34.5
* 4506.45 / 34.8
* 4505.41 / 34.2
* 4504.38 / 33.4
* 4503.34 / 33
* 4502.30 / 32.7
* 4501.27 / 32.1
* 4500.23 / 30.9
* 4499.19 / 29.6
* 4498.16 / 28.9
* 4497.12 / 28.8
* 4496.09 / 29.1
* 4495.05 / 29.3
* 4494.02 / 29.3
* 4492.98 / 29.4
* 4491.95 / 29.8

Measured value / 33.4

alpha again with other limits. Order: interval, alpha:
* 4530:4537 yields 27.4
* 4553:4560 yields 32.3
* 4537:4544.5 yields 31.4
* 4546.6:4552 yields 30.5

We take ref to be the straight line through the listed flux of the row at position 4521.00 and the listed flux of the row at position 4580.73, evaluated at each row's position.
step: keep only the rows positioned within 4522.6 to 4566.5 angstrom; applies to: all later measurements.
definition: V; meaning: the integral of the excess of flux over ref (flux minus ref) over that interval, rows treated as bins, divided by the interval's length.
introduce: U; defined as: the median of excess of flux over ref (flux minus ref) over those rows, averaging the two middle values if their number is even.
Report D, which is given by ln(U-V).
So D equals -0.63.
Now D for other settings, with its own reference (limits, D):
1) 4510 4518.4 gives -3.35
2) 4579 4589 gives -3.71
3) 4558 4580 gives -3.54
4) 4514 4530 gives 0.16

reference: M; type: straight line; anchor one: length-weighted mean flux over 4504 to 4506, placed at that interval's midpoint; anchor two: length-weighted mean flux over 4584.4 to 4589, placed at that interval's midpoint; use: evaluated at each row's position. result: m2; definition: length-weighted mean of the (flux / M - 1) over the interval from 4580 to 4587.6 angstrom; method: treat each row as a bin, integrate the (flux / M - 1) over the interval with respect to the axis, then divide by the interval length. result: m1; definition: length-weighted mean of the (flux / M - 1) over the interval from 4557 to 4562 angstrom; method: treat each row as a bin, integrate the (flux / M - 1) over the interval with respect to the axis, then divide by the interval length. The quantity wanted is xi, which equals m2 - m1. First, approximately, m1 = -0.01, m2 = -0.01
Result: -0.01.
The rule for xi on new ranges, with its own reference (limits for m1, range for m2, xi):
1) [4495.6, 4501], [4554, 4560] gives 0.11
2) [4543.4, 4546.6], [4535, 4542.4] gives 0.00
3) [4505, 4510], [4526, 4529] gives -0.16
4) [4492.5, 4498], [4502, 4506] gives 0.13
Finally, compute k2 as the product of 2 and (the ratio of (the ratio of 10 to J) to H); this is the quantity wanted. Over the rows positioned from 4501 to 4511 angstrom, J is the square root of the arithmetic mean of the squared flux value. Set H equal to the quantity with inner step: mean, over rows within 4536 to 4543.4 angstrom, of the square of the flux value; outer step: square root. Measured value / 0.0191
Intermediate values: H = 31.4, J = 33.3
